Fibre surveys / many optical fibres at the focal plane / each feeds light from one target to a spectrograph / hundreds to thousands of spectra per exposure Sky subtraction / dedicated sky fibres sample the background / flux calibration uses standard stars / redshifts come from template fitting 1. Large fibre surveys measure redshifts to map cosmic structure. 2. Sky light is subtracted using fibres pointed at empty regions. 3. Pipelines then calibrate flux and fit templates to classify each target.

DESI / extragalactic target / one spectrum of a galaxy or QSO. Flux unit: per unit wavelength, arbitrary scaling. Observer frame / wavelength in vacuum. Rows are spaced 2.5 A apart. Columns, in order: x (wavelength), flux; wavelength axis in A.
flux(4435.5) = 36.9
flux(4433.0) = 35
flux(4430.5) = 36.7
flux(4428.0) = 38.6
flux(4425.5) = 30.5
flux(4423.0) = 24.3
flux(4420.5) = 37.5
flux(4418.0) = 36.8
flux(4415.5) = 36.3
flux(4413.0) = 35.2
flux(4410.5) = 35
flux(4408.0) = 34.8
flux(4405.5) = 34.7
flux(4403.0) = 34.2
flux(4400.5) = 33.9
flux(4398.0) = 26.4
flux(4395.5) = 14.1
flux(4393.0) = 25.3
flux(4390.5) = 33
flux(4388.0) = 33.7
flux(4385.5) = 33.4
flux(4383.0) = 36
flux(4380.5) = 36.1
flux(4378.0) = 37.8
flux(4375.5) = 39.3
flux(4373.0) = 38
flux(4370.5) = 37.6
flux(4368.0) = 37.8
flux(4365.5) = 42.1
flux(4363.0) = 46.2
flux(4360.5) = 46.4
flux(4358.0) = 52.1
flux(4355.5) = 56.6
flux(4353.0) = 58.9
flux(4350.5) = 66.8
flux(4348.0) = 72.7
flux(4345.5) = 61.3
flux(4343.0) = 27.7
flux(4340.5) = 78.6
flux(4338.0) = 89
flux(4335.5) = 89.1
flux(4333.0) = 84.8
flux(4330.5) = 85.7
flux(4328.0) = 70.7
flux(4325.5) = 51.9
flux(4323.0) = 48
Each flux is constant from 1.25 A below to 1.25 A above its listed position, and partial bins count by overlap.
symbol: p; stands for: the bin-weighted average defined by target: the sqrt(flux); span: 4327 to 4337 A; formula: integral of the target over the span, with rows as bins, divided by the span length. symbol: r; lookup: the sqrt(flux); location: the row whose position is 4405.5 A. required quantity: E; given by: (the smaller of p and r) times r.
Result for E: 35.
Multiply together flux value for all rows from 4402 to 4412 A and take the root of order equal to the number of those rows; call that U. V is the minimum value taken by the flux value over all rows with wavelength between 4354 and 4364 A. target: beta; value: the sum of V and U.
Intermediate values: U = 35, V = 46.2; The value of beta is 81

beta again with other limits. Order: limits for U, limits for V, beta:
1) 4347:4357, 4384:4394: 89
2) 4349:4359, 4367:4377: 96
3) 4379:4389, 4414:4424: 59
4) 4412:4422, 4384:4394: 62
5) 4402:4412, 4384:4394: 60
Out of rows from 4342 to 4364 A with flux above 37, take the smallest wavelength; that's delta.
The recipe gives 4345.5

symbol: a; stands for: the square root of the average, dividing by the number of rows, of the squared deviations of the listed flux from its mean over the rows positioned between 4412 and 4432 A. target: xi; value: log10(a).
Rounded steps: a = 4.5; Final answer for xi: 0.65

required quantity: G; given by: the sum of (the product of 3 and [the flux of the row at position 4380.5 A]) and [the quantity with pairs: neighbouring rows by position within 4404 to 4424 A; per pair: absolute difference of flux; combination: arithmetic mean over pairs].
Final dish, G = 111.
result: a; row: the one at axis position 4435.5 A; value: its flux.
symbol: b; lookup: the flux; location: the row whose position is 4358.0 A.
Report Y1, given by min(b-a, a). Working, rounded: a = 36.9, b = 52.1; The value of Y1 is 15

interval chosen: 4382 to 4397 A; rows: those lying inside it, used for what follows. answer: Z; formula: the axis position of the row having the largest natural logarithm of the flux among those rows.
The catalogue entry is 4383.0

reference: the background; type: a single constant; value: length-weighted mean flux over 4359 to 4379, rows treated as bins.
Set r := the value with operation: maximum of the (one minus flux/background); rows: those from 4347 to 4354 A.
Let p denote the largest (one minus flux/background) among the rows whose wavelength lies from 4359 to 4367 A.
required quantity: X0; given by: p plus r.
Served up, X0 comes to -0.47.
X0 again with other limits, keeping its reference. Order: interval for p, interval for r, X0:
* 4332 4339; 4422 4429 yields -0.67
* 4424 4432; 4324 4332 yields -0.02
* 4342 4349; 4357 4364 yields 0.19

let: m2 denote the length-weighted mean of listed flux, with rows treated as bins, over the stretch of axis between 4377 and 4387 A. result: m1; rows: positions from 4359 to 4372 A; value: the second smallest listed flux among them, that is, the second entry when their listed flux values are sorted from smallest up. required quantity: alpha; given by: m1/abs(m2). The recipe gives 1.1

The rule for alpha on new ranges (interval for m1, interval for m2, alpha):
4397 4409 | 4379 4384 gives 0.9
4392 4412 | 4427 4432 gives 0.7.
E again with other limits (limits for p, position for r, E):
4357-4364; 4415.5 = 36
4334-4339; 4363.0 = 46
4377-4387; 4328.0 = 50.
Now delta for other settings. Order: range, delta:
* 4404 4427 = 4420.5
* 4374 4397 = 4375.5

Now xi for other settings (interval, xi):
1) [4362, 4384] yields 0.49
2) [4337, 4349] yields 1.32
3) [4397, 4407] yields 0.53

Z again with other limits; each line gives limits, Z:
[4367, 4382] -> 4375.5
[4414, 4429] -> 4428.0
